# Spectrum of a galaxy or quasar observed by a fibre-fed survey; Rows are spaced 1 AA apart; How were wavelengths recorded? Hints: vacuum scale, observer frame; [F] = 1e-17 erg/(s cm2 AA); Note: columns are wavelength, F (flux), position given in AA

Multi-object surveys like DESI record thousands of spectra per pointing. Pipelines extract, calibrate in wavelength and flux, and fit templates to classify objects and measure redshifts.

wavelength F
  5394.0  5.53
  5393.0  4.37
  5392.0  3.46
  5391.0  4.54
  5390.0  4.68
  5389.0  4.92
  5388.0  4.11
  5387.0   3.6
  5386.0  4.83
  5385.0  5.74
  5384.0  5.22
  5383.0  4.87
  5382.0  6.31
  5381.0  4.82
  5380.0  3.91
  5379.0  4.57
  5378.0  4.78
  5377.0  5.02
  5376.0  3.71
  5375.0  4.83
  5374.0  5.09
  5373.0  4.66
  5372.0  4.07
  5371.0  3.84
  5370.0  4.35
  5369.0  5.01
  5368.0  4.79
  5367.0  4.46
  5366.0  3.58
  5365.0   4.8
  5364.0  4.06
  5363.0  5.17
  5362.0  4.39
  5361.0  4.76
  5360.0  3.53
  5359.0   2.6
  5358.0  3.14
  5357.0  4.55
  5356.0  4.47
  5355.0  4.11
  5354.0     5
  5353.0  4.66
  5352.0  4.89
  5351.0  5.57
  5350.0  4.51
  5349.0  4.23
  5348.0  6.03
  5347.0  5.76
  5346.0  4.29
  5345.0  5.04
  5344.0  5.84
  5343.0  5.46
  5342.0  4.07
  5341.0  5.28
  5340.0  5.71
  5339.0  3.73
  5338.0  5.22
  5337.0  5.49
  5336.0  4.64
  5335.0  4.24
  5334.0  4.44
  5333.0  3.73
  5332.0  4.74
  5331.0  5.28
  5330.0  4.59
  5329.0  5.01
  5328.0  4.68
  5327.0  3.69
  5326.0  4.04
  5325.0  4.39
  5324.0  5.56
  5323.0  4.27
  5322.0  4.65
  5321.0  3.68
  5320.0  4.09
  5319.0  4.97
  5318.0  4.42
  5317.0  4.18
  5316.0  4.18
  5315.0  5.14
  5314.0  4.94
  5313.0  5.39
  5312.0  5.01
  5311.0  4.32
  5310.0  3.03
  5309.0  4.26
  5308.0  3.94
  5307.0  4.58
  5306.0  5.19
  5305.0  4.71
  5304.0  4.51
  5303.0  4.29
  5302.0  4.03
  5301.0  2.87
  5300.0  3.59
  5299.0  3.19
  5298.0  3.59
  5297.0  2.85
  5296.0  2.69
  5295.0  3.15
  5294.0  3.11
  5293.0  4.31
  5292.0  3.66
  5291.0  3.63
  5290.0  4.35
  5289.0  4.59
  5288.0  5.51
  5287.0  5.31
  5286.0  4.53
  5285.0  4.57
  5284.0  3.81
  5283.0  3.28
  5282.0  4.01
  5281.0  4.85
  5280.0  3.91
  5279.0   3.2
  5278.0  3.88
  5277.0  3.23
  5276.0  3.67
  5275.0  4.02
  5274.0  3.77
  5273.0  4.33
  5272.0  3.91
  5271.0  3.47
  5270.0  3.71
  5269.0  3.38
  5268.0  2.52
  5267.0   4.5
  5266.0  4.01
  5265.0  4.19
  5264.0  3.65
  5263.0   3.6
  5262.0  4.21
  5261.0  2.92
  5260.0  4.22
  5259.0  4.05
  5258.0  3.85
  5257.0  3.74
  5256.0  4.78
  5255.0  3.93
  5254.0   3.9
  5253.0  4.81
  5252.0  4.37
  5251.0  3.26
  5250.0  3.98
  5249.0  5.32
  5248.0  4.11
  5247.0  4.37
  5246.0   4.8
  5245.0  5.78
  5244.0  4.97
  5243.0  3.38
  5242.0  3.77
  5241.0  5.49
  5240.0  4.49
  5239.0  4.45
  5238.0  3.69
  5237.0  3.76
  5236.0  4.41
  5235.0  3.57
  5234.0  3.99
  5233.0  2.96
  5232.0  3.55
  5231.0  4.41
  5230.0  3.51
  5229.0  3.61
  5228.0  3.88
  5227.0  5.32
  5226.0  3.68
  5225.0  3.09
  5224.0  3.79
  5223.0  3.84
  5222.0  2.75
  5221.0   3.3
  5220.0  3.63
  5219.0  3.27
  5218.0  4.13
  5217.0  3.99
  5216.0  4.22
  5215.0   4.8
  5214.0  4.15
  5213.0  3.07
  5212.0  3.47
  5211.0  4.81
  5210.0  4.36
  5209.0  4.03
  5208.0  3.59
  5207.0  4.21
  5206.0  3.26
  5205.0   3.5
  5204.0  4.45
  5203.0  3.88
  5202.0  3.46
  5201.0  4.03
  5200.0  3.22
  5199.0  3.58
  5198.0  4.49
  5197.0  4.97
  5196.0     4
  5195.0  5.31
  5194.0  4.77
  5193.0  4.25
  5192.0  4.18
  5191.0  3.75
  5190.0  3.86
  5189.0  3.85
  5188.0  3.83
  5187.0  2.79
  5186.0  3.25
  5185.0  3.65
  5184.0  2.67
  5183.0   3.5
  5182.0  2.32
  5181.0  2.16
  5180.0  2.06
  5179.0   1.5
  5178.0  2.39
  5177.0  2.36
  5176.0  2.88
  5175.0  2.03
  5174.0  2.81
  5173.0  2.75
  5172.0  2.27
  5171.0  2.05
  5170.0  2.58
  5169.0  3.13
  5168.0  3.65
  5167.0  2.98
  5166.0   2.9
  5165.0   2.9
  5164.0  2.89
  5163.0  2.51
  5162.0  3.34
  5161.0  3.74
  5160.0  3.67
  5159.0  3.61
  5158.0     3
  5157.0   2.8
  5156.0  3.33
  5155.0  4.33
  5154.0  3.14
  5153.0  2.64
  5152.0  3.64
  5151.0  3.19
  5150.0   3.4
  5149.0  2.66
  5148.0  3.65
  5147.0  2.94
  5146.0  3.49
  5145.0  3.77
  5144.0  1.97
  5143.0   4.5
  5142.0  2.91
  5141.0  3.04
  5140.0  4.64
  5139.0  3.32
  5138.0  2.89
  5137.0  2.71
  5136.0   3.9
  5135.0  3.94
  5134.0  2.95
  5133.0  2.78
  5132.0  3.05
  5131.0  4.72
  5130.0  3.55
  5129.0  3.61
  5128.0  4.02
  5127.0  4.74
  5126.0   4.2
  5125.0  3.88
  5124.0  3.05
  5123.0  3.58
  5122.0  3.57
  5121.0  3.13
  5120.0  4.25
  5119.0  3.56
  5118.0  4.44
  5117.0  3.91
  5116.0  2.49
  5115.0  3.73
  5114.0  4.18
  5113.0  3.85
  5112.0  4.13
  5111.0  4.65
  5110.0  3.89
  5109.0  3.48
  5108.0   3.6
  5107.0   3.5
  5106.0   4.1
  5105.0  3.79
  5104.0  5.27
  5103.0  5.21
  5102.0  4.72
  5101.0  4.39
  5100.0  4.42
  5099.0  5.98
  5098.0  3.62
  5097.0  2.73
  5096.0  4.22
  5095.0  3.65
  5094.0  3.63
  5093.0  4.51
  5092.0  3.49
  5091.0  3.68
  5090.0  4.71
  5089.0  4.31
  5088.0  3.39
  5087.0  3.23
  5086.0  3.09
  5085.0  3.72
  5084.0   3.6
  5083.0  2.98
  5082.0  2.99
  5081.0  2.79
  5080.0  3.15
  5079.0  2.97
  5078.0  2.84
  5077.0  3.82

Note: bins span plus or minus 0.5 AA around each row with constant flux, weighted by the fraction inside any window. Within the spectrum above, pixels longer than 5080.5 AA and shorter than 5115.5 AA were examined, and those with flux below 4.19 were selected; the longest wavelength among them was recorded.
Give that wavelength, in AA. 5115.0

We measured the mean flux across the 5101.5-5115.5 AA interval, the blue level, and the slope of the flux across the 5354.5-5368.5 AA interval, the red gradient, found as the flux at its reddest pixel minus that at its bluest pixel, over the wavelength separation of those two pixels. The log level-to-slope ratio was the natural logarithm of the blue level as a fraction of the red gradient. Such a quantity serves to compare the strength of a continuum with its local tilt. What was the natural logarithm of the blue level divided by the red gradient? 4.4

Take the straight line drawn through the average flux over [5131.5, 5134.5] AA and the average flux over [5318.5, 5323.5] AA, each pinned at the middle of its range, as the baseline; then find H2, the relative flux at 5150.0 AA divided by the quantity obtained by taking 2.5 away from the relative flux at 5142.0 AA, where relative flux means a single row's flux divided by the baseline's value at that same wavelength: -0.73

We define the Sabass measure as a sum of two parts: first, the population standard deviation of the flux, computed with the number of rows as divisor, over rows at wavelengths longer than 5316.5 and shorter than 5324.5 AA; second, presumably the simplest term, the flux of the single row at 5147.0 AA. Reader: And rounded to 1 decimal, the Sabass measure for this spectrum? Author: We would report 3.5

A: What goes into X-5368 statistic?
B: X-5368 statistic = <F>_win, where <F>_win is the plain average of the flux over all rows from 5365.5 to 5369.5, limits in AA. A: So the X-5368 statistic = 4.5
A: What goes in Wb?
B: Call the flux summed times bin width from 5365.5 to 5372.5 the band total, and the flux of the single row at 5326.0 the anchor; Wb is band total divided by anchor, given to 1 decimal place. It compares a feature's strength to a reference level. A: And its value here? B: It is 7.5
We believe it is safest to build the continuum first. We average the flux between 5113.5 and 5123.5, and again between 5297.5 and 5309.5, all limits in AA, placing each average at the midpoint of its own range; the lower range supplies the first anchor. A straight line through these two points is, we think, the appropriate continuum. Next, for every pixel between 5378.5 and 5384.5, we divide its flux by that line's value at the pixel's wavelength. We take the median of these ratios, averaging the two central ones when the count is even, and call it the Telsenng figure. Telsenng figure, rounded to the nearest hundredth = 1.15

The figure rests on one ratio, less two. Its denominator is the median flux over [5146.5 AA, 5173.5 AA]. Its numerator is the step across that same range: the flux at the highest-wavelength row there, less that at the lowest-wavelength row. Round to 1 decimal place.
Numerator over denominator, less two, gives -2.1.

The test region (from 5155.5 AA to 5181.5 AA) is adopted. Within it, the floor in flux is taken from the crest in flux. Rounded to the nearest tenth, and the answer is 2.2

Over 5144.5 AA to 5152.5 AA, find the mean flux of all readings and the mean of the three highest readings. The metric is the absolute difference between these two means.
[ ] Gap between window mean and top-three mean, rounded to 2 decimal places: 0.34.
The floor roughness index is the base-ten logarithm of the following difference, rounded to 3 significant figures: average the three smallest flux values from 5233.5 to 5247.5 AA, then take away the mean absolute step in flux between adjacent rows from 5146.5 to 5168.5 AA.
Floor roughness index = 0.483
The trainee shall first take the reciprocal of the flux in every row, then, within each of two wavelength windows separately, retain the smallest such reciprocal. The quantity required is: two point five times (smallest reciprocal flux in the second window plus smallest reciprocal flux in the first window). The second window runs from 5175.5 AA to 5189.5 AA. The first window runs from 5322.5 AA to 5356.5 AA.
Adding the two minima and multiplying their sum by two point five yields 1.06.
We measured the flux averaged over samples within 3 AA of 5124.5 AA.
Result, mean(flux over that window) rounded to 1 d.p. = 3.8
